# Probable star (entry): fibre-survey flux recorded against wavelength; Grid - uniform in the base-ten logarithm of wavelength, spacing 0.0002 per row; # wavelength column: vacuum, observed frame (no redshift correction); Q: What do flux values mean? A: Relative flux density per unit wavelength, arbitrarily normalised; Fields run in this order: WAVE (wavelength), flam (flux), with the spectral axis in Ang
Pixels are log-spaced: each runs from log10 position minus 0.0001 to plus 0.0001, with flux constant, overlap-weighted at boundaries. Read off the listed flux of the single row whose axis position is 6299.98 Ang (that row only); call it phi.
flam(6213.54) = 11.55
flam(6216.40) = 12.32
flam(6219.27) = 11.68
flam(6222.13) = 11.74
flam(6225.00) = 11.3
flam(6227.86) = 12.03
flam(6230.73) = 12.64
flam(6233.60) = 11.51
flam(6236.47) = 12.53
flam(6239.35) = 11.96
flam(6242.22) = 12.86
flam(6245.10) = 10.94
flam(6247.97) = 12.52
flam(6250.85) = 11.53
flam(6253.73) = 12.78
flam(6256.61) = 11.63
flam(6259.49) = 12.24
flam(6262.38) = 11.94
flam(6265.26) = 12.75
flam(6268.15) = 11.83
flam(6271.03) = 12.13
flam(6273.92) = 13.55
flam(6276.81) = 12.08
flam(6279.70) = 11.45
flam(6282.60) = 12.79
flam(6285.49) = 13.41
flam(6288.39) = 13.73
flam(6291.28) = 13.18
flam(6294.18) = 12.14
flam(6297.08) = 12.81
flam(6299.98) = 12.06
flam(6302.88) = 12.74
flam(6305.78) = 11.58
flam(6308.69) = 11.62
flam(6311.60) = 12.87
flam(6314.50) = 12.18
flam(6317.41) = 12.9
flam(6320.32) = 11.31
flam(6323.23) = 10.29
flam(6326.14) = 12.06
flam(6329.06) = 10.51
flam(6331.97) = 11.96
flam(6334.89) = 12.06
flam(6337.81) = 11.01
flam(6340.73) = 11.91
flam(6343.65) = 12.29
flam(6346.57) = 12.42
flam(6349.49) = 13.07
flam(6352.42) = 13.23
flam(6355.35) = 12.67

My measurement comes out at 12.06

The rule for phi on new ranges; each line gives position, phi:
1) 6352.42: 13.23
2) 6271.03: 12.13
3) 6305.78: 11.58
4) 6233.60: 11.51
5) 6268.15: 11.83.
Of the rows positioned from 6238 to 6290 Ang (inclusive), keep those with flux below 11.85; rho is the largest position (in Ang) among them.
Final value 6279.70 Ang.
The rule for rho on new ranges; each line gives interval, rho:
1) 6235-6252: 6250.85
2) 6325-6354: 6337.81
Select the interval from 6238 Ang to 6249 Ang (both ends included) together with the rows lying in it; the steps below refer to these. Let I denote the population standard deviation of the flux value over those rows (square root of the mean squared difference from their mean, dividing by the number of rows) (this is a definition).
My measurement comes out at 0.7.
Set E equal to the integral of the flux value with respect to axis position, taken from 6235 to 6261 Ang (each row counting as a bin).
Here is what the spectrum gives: 315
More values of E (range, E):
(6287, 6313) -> 326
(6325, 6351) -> 310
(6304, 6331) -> 316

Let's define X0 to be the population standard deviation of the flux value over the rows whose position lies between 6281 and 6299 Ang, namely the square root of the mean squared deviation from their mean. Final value 0.51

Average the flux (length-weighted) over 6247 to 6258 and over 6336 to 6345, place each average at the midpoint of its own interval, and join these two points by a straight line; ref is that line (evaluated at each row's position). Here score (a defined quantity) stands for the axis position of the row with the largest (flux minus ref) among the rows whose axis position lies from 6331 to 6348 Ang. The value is 6346.57 Ang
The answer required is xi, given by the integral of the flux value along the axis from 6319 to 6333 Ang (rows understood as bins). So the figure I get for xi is 157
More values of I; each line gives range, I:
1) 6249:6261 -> 0.5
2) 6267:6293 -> 0.8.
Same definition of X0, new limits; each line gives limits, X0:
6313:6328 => 0.89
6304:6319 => 0.58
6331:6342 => 0.42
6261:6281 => 0.64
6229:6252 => 0.64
